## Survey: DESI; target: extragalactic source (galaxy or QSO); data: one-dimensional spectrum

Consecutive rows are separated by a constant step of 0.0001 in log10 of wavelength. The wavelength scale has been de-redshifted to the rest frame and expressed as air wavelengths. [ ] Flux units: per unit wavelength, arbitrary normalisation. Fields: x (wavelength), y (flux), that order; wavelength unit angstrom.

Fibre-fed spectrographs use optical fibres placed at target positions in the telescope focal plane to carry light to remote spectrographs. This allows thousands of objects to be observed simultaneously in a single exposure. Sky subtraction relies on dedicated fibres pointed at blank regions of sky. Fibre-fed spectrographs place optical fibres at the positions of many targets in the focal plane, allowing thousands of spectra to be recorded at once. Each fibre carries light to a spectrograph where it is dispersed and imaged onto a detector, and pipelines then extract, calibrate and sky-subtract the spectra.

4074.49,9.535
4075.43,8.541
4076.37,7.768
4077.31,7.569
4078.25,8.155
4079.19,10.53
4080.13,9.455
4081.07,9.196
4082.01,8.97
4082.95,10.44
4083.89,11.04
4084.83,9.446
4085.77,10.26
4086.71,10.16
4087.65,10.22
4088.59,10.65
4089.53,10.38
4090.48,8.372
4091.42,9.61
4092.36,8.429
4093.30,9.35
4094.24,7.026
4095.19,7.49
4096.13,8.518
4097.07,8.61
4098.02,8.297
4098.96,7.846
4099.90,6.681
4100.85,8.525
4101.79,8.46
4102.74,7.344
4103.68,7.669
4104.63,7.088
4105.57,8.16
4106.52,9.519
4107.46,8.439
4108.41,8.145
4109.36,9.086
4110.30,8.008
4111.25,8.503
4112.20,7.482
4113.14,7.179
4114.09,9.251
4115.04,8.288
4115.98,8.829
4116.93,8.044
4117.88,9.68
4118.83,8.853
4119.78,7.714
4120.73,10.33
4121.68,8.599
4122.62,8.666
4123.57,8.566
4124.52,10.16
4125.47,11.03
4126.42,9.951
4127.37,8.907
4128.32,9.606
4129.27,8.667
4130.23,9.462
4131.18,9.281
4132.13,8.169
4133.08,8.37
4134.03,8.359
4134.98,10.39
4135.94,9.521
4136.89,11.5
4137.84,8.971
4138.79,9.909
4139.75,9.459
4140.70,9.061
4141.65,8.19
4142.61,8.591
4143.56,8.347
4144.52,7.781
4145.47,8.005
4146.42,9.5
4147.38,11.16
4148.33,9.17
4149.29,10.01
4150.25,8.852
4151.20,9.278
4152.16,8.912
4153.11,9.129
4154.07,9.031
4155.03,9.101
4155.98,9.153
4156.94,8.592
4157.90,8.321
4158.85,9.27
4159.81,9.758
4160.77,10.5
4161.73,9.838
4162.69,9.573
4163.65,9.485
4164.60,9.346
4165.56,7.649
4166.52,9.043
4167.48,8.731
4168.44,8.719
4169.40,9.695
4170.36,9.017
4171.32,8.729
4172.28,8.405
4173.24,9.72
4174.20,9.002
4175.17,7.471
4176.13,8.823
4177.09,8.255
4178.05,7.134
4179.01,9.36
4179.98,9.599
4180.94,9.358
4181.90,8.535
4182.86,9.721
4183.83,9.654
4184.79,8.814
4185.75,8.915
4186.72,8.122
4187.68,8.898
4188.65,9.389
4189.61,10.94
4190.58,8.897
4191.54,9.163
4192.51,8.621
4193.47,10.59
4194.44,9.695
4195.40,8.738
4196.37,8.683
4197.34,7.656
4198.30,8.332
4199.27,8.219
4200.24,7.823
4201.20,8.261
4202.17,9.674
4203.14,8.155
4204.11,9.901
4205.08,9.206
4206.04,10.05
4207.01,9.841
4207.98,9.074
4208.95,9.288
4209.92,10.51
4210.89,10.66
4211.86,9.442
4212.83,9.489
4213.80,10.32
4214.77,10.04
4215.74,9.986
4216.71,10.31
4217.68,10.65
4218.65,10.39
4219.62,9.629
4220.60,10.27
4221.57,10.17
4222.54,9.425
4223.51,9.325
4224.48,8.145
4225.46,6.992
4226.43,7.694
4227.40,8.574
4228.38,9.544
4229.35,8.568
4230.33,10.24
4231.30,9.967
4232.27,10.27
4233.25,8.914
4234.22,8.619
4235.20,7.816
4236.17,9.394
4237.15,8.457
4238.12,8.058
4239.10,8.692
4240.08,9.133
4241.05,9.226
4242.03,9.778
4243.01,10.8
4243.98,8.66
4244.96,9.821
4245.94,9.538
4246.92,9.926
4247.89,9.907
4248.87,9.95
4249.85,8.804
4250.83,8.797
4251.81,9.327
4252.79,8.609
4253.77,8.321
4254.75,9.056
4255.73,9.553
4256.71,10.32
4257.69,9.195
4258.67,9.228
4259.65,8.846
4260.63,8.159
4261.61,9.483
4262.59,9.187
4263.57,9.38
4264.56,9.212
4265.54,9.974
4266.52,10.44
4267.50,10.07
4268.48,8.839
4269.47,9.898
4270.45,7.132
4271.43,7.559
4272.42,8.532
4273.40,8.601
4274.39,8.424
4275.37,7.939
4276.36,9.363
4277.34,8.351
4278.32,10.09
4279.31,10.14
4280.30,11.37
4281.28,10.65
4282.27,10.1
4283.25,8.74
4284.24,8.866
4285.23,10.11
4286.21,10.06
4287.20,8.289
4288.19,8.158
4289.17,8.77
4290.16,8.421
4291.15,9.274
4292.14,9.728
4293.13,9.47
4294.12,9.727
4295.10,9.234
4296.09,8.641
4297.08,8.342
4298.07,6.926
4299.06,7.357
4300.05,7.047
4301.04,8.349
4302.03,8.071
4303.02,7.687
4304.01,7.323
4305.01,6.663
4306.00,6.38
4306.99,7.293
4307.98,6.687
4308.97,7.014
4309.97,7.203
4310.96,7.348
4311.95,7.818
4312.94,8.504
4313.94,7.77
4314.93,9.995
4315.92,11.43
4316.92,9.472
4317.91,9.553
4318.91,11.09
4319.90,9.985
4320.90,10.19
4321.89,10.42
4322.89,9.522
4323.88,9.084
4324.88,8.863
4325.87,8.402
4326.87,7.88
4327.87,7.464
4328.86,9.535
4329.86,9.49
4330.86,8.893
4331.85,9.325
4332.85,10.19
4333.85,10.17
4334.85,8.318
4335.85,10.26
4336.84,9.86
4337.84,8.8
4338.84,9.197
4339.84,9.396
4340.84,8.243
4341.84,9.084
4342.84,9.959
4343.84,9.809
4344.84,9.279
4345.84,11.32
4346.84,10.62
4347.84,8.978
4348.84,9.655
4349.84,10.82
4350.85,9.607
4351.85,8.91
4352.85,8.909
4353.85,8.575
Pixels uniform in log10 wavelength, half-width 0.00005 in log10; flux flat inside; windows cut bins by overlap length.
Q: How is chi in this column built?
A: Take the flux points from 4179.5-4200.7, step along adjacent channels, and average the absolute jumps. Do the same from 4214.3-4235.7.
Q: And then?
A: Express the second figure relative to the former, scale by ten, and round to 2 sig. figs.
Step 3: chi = 8.8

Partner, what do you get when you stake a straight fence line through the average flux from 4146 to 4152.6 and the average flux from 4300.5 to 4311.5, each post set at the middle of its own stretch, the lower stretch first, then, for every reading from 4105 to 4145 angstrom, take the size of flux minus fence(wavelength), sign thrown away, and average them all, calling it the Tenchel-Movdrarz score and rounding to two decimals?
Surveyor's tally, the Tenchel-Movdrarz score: 1.19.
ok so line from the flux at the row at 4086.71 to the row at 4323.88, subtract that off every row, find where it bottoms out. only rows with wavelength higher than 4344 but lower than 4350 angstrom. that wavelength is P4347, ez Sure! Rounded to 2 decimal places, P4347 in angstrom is 4347.84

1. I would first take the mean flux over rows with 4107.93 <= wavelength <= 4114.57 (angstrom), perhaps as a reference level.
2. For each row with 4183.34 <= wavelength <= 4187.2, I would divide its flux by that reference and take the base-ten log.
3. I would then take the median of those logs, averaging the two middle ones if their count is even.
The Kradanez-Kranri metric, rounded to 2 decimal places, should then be 0.03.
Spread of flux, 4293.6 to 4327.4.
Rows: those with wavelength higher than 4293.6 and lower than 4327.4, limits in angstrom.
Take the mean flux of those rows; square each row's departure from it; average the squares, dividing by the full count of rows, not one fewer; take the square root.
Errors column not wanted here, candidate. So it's 1.3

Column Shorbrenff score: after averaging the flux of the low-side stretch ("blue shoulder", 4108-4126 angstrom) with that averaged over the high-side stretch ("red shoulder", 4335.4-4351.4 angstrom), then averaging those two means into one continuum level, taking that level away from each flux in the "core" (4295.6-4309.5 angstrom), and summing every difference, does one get -25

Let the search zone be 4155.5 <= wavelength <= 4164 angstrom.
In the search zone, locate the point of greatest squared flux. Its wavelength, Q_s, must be 4160.77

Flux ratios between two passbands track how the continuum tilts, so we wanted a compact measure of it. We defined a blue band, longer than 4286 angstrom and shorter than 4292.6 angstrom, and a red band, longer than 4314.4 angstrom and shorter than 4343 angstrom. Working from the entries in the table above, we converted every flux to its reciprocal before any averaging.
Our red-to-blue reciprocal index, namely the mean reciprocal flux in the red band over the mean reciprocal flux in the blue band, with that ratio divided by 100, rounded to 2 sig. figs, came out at 0.0095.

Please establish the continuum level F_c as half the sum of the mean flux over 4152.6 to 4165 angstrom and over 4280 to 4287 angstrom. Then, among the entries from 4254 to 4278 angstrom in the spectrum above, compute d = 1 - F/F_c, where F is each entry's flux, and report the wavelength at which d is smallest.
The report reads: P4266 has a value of 4266.52 angstrom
